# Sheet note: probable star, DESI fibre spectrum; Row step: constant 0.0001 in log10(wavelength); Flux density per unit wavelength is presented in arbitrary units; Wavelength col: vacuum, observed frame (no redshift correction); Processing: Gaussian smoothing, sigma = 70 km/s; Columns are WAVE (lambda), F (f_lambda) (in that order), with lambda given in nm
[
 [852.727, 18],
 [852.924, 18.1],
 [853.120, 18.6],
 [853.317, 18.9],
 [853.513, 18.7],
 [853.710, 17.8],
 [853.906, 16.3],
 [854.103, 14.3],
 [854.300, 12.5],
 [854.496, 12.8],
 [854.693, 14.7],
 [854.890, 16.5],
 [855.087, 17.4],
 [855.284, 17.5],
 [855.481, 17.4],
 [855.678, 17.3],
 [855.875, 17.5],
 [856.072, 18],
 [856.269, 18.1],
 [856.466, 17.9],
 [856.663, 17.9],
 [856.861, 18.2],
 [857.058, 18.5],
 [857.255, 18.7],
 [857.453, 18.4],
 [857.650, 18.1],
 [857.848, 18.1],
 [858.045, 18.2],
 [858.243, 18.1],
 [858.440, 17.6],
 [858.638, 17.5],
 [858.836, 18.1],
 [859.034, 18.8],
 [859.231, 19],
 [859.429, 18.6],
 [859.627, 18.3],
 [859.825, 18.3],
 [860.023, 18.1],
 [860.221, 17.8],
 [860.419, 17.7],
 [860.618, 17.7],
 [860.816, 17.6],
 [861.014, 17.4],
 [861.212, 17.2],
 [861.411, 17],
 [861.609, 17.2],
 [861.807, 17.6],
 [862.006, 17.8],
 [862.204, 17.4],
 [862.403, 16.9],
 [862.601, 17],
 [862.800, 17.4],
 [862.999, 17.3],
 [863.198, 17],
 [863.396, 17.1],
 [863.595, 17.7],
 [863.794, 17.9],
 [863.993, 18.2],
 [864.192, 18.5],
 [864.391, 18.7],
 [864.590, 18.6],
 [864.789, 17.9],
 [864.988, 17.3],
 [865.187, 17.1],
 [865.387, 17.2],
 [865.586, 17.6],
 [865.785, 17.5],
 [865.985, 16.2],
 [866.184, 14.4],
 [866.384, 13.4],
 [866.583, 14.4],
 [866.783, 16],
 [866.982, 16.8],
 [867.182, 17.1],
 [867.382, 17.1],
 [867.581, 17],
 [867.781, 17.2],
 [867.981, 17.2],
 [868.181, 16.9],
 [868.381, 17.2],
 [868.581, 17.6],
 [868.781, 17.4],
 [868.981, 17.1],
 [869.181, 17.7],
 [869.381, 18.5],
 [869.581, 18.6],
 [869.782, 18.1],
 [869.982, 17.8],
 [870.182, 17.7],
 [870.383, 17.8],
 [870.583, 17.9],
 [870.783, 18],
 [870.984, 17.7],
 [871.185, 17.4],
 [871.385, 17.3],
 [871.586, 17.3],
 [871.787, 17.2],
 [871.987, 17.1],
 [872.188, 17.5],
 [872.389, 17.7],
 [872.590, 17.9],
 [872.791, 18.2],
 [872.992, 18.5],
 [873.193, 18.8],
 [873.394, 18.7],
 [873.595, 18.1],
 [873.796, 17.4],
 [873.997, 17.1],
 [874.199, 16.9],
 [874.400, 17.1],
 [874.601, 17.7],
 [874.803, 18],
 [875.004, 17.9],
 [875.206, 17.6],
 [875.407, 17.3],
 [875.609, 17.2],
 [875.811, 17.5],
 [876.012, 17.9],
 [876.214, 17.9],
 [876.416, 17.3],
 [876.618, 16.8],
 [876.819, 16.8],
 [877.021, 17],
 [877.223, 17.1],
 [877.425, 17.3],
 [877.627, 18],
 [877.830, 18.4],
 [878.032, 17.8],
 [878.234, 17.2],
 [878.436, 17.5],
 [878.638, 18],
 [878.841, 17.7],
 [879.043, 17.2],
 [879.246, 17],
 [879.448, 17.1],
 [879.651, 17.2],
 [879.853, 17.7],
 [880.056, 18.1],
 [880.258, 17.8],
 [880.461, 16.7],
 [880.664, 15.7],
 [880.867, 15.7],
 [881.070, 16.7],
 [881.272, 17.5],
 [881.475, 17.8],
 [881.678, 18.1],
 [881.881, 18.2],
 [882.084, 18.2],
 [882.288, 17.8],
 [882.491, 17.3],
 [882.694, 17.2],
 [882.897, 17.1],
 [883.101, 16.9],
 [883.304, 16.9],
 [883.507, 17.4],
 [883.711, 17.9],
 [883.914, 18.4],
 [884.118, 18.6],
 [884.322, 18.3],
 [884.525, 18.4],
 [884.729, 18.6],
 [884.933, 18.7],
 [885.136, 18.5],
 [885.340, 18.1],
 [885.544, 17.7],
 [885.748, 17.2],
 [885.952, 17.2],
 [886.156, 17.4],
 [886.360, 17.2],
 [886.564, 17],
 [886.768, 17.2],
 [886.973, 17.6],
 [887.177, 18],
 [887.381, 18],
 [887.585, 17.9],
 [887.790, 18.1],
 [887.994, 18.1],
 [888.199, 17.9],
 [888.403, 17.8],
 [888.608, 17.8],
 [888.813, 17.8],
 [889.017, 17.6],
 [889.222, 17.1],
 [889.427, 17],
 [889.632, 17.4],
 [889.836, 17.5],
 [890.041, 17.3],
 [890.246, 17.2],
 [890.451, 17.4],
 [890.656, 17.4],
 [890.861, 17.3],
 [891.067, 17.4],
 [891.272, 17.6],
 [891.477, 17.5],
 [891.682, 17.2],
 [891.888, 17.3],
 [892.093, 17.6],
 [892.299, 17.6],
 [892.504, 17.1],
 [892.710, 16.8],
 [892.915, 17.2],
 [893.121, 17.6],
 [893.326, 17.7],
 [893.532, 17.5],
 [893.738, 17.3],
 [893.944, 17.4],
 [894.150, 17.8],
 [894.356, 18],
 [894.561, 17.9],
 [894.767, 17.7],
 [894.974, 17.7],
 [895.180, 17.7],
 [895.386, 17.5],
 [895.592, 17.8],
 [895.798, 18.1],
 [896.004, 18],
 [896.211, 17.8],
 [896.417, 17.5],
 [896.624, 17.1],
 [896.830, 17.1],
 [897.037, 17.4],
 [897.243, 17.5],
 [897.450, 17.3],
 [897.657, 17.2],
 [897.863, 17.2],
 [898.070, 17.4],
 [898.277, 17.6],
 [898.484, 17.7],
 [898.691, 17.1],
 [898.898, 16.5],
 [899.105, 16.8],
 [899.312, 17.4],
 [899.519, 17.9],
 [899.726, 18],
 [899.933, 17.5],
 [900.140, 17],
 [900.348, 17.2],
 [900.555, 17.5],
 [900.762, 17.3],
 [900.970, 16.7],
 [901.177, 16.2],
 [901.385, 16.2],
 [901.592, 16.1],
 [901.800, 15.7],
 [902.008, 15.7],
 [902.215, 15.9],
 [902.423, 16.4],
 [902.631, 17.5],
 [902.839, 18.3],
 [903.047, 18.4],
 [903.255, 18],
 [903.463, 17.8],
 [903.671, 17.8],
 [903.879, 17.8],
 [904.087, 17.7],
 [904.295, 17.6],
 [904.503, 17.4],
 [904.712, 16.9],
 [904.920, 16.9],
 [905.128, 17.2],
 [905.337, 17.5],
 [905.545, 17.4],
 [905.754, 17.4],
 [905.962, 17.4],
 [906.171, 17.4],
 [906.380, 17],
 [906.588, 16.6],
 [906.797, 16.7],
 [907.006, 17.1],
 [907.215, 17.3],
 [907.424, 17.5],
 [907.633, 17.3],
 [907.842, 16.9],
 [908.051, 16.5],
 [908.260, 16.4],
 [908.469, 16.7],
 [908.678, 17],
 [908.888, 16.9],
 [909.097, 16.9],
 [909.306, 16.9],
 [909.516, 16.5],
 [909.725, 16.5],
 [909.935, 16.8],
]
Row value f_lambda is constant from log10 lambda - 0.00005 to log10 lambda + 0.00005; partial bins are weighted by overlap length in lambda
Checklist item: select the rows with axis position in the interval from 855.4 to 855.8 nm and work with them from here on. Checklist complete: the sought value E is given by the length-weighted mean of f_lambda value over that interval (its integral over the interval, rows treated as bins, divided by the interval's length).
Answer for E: 17.36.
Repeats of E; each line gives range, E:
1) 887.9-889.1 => 17.83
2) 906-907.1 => 16.98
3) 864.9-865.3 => 17.17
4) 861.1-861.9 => 17.26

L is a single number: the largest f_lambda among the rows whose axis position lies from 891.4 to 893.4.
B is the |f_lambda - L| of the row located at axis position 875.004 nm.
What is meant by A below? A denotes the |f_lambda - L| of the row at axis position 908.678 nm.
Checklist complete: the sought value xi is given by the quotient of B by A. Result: 0.3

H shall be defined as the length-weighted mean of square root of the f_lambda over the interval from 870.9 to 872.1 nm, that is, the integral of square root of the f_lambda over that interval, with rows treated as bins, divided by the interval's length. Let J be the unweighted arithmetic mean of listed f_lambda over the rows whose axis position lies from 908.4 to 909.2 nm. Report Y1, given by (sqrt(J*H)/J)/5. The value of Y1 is 0.099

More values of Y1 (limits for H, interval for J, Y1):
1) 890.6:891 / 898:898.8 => 0.098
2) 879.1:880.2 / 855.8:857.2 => 0.096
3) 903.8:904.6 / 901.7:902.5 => 0.103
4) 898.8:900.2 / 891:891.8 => 0.098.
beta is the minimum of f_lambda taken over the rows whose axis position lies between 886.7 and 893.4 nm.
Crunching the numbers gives 16.8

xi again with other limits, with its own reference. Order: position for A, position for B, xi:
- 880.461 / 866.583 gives 3.3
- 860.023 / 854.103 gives 8.5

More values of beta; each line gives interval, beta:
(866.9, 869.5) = 16.8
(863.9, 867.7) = 13.4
